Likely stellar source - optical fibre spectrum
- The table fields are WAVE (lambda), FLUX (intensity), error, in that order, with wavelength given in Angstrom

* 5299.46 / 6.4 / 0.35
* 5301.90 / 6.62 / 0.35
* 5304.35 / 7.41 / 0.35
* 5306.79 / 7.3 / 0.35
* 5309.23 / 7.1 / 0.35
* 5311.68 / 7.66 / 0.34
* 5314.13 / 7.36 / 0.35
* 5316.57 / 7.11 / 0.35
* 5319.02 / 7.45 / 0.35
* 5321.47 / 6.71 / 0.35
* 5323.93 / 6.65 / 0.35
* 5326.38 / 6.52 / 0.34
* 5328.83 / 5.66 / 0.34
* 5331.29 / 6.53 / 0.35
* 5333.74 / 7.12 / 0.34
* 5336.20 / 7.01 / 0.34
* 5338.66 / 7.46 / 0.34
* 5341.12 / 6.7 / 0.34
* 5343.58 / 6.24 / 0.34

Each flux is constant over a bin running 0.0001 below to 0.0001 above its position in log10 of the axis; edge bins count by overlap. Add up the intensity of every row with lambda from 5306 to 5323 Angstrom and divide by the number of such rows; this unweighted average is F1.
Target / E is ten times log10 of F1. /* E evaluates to 8.6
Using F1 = 7.2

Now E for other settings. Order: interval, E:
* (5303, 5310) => 8.6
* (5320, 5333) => 8.1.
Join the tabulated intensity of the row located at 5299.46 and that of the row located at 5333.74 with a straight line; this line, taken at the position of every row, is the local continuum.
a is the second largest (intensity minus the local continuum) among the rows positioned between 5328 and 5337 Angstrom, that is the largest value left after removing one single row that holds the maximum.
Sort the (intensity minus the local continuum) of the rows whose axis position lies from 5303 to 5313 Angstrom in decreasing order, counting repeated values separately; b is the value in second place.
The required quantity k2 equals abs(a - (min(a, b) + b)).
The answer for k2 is 0.91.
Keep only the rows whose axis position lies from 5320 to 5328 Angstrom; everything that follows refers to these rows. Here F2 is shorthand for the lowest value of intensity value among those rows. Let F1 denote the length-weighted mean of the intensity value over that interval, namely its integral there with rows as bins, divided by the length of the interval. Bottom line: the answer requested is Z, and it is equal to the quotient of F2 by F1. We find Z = 0.988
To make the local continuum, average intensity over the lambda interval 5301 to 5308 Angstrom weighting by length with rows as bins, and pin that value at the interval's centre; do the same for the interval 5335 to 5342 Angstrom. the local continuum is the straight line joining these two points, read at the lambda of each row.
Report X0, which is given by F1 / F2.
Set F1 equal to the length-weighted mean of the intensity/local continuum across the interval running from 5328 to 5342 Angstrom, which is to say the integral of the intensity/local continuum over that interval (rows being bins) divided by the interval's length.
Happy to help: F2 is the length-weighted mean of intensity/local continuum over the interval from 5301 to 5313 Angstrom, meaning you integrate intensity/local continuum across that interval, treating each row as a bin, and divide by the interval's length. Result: 0.94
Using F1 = 0.96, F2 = 1.02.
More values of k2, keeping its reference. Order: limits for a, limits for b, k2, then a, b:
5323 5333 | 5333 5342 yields 0.00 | -0.4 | 0.0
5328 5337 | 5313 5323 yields 0.64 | -0.2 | 0.6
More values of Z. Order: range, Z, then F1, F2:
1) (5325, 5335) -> 0.876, 6.46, 5.66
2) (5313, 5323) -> 0.940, 7.14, 6.71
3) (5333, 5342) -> 0.946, 7.08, 6.7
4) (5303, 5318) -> 0.970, 7.32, 7.1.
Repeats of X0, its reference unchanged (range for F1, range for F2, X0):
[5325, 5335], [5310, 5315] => 0.87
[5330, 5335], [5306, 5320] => 0.93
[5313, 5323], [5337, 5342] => 1.00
